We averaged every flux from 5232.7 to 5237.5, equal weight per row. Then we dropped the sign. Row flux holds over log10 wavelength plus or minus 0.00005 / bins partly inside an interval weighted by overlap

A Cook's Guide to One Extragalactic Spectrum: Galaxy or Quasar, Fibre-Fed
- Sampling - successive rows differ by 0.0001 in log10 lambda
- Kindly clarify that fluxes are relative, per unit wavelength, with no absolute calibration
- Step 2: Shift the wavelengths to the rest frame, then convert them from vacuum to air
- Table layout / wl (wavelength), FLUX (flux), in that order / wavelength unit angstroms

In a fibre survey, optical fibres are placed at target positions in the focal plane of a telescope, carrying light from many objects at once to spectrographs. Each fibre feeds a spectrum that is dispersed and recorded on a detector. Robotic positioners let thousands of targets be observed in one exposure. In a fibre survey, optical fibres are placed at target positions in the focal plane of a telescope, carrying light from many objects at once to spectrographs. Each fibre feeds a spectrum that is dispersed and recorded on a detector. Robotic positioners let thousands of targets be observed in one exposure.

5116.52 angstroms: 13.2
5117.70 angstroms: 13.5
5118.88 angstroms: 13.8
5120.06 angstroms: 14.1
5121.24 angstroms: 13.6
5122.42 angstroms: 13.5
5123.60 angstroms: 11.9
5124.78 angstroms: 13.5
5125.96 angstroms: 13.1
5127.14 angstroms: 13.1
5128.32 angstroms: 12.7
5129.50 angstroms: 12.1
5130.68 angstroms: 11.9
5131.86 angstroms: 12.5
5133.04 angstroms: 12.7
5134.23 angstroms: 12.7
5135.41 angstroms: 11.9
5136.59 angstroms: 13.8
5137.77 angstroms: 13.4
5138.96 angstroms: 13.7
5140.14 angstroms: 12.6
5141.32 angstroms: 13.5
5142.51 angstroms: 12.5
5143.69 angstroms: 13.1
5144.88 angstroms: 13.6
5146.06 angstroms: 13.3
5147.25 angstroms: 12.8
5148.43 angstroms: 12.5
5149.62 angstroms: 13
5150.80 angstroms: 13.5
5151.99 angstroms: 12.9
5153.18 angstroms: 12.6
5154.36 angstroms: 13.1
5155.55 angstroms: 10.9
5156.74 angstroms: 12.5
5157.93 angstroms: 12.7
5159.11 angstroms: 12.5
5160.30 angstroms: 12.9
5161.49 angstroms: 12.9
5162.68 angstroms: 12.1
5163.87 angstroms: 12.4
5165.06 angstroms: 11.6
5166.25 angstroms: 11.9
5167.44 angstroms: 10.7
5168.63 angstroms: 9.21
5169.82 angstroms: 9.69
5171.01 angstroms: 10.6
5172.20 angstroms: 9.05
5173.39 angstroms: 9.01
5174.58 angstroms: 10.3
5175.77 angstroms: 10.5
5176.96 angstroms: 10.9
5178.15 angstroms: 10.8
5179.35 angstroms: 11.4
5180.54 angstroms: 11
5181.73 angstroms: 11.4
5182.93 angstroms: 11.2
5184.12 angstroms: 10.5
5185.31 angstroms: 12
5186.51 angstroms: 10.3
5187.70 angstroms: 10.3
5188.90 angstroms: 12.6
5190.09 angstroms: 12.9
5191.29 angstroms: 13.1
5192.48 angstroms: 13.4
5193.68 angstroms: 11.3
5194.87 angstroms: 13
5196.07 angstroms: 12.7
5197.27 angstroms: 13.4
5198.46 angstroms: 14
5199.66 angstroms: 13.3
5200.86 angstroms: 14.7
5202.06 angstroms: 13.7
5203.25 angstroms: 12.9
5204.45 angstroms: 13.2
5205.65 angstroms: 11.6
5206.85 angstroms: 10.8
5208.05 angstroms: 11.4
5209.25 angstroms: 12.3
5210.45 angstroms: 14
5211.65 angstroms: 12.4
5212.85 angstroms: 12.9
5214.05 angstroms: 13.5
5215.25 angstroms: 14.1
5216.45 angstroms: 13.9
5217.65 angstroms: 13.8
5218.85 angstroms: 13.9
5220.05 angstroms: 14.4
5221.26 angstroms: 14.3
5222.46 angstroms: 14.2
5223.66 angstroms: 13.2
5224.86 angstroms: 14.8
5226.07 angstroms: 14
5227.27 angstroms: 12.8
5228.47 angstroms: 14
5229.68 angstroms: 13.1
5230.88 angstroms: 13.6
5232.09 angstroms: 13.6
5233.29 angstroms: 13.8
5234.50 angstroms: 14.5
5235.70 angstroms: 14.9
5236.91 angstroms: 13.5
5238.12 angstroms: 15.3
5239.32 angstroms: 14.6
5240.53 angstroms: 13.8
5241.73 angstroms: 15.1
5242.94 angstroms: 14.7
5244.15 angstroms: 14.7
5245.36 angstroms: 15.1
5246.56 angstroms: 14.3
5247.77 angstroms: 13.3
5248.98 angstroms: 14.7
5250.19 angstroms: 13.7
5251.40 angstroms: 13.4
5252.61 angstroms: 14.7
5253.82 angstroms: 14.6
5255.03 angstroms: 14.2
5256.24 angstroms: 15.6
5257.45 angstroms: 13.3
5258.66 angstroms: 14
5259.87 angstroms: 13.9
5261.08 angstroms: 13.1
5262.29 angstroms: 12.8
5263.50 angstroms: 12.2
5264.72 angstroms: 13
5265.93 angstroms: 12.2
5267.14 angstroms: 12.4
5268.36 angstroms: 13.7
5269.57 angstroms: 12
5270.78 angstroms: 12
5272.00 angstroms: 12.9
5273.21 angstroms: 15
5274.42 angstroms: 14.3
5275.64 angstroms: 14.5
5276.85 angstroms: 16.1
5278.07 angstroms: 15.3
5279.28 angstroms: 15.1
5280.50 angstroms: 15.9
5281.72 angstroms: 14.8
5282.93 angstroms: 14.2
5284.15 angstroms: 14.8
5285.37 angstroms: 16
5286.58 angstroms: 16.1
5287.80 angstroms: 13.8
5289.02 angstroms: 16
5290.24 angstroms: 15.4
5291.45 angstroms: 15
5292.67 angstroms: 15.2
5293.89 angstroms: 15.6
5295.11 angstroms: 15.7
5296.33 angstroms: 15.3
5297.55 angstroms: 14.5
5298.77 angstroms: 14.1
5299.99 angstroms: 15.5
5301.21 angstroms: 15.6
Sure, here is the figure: 14.2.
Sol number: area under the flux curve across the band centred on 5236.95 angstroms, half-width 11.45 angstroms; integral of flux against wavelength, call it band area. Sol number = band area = 324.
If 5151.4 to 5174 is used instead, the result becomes 261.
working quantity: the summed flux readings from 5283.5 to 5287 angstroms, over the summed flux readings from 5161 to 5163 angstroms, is 1.9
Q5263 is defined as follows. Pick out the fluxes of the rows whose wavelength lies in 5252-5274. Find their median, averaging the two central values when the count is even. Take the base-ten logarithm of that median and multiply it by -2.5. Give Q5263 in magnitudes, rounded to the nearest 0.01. -2.80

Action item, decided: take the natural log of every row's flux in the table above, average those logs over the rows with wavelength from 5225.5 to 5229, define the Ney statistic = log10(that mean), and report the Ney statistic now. 0.417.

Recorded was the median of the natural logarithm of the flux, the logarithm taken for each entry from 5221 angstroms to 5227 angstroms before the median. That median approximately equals 2.65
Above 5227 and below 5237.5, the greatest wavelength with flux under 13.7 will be 5236.91 angstroms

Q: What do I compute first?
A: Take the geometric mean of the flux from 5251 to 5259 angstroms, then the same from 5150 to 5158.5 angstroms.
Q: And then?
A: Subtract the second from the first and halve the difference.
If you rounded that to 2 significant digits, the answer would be 0.83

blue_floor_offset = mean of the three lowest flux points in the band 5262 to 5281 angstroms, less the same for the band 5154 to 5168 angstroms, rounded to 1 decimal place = 1.0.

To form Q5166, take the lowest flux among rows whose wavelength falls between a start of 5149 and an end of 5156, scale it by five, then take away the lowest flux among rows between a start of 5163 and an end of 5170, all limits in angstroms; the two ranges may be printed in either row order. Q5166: 45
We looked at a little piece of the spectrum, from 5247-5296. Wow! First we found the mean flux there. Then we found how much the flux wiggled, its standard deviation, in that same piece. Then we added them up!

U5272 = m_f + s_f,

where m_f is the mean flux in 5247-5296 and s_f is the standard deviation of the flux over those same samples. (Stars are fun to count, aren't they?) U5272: 15.5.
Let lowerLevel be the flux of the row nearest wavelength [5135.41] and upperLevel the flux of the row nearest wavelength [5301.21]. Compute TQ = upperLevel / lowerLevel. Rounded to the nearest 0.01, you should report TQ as 1.31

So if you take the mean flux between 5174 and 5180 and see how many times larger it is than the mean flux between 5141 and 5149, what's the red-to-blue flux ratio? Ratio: 0.83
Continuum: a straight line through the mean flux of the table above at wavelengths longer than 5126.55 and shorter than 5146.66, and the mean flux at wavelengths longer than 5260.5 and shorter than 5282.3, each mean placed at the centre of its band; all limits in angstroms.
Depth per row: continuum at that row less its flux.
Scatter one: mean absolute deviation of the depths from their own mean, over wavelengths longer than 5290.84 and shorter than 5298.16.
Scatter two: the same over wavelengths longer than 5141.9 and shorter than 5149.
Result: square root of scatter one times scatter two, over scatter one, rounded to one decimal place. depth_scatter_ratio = 1.1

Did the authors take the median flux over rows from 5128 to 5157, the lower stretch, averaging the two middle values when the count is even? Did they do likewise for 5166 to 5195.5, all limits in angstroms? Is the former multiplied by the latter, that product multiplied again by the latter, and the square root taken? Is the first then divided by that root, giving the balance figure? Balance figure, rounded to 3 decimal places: 0.327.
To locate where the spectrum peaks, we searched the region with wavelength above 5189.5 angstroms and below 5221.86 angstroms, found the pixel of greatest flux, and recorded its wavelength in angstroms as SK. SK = 5200.86 angstroms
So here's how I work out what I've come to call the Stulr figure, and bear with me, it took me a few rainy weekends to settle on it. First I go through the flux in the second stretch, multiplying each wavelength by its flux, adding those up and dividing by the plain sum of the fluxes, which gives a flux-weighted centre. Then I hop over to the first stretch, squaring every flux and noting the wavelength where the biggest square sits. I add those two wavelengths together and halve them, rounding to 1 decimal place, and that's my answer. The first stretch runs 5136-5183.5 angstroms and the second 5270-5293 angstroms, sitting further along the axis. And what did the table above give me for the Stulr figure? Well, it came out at 5209.3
